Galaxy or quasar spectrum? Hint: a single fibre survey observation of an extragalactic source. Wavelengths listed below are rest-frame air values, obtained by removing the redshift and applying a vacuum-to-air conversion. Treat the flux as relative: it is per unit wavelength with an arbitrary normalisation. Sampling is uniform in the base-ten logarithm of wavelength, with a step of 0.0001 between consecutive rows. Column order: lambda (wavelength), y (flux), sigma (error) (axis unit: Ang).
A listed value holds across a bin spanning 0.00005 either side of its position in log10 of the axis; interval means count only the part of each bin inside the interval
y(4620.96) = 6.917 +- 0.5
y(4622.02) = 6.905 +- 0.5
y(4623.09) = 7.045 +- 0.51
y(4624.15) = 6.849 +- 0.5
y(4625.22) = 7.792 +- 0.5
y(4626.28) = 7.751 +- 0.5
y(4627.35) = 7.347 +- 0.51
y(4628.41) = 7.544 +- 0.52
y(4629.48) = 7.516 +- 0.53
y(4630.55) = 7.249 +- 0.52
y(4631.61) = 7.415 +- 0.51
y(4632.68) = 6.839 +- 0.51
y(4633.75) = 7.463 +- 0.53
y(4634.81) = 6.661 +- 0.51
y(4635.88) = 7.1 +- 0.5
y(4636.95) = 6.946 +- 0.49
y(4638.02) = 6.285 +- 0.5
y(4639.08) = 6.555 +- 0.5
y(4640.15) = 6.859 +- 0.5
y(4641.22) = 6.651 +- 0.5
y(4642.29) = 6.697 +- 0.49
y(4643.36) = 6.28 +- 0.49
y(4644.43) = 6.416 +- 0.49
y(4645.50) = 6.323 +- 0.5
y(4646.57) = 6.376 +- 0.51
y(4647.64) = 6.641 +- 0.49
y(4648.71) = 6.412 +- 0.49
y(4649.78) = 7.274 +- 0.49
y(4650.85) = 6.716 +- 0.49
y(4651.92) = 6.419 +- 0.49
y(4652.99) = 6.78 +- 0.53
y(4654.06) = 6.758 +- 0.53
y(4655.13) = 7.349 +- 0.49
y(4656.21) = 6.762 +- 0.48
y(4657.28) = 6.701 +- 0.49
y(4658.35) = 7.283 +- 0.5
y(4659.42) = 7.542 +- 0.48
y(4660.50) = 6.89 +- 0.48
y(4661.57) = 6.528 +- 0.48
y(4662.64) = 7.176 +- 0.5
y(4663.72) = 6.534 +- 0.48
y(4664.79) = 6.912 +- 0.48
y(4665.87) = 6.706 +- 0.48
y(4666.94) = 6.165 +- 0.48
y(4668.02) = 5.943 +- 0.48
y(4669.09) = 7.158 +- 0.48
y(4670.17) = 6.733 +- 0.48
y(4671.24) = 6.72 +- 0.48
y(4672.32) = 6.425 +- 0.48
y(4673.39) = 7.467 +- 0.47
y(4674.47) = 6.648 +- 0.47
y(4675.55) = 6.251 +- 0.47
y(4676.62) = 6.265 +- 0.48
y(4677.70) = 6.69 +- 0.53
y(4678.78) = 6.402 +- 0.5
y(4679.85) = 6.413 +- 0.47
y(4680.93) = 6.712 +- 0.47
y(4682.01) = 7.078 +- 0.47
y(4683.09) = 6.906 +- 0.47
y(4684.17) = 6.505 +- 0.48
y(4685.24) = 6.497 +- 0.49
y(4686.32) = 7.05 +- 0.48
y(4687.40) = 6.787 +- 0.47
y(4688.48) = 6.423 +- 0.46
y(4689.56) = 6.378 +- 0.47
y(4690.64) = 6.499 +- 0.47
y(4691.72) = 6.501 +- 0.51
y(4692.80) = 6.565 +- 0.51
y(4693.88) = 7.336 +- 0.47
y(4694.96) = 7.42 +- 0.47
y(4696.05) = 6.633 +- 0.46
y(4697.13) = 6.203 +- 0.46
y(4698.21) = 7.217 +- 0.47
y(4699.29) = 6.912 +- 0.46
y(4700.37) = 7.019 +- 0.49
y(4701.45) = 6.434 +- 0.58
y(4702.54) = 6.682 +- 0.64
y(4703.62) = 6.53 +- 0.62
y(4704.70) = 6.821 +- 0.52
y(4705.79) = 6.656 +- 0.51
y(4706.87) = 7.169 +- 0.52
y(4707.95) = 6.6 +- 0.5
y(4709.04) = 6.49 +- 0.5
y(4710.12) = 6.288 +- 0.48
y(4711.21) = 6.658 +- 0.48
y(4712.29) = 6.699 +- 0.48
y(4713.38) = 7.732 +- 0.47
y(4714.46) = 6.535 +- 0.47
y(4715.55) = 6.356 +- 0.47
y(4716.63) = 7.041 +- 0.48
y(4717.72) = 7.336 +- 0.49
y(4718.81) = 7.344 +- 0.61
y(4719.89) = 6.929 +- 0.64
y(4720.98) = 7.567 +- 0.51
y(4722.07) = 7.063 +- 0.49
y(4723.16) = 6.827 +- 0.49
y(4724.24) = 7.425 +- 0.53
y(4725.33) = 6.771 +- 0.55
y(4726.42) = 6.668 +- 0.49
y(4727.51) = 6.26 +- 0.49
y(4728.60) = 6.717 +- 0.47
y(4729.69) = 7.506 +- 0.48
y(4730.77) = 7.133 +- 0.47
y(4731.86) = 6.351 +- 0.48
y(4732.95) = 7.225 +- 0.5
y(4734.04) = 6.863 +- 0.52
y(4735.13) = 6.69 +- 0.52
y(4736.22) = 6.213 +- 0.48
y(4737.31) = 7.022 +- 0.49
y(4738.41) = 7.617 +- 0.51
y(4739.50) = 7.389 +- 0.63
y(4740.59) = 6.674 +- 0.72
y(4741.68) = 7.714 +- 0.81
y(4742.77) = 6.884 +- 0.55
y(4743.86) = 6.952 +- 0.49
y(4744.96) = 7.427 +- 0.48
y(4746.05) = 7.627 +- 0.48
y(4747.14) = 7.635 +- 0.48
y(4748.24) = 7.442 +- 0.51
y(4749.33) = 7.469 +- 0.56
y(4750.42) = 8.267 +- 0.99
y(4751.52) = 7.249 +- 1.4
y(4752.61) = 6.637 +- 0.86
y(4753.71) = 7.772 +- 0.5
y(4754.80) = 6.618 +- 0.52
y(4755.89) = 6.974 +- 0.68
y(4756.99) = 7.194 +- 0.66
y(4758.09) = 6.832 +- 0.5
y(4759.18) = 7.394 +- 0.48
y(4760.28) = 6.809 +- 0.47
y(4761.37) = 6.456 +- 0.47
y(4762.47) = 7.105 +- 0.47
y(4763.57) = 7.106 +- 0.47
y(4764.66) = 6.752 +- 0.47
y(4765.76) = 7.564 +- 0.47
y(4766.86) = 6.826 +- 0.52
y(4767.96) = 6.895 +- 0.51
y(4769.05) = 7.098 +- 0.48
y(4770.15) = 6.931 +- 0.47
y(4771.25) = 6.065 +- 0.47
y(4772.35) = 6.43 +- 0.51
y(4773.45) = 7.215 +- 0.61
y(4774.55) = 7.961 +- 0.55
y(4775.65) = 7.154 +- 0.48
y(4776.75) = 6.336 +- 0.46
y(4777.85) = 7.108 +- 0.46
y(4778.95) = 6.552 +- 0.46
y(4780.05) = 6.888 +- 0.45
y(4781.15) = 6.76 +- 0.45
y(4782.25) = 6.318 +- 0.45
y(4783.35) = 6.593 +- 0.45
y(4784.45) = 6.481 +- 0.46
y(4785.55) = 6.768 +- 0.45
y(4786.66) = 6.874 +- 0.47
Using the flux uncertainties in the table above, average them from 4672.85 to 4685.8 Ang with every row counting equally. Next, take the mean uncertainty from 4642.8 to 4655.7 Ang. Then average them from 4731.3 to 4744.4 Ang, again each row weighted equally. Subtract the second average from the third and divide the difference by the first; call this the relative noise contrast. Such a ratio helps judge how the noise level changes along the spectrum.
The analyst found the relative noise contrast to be 0.1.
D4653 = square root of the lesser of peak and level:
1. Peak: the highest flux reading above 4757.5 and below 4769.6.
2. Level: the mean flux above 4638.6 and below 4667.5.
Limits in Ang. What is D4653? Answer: 2.59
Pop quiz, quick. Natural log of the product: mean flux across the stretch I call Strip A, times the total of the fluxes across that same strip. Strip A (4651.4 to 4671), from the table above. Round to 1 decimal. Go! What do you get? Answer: 6.7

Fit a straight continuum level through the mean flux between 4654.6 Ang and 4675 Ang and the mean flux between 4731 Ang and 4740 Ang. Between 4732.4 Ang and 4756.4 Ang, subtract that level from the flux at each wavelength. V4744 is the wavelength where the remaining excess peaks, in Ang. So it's 4750.42 Ang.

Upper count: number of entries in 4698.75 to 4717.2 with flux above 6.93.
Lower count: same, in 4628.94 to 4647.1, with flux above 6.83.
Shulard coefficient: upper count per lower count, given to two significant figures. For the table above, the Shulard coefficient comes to 0.50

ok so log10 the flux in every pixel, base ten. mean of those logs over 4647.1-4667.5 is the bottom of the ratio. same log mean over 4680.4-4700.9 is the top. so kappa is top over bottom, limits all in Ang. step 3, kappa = 1.00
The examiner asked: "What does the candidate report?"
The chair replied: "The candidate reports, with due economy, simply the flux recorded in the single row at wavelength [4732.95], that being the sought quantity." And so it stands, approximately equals 7.225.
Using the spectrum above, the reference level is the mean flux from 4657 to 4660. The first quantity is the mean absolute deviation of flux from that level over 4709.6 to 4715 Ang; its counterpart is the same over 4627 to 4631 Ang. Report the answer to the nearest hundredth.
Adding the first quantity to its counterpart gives 0.85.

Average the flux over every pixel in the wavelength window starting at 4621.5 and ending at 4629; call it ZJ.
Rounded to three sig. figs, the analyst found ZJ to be 7.32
